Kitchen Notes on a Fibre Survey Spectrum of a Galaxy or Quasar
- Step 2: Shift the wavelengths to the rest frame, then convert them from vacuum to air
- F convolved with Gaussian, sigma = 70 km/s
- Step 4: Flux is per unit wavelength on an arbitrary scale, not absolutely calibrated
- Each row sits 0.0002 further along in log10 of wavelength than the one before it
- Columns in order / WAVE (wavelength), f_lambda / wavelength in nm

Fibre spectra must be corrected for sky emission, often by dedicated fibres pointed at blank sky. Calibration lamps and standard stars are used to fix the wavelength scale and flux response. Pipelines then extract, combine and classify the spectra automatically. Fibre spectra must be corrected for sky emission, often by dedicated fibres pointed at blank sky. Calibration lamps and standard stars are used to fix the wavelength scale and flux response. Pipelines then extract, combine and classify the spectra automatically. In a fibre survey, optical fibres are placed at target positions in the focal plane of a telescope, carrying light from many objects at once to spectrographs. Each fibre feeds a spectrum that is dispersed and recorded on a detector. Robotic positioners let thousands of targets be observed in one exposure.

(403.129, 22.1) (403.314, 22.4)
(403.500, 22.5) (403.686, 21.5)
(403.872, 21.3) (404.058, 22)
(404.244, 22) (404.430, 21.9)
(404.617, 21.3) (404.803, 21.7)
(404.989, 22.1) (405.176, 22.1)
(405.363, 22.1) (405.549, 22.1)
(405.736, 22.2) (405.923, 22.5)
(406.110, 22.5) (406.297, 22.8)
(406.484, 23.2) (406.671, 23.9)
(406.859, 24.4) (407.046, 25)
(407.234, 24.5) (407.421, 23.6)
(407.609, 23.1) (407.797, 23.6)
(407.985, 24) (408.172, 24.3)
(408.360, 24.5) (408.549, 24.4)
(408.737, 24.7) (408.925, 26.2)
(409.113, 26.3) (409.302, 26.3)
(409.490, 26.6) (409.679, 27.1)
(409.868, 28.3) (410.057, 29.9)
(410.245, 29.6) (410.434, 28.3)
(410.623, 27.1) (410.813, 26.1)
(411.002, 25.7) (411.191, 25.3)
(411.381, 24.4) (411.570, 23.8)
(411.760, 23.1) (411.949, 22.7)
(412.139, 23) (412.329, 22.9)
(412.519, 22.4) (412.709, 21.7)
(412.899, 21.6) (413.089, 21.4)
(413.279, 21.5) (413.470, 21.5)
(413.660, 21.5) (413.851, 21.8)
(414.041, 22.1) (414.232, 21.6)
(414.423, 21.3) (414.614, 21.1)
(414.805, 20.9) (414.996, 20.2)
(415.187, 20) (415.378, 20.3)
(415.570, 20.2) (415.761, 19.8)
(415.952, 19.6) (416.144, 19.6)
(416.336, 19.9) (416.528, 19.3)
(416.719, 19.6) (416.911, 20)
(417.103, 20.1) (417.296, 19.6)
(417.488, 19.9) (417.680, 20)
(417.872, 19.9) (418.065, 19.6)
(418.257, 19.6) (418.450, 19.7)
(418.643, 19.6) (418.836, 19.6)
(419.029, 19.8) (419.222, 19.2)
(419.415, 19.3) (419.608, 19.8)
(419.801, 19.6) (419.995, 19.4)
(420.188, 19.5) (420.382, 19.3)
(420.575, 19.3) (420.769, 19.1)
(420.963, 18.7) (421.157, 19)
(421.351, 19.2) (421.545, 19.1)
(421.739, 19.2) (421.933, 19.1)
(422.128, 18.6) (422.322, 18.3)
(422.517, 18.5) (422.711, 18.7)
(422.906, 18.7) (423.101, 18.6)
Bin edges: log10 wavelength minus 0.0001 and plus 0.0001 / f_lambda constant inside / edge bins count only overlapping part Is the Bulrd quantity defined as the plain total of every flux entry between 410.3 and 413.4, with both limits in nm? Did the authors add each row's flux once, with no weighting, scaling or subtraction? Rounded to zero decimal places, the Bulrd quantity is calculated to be 381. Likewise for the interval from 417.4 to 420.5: 314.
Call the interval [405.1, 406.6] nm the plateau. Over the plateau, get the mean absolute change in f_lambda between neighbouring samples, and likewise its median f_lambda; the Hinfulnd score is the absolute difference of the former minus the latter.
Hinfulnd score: 22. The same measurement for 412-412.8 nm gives 22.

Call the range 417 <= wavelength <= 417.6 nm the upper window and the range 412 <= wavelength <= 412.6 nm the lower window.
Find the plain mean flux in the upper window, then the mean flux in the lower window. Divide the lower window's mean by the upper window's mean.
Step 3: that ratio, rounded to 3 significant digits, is 1.15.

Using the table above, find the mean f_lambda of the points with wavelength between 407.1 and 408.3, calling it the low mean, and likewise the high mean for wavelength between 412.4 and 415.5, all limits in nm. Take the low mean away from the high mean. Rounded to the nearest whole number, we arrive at -3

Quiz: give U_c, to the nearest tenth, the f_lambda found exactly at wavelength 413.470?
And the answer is 21.5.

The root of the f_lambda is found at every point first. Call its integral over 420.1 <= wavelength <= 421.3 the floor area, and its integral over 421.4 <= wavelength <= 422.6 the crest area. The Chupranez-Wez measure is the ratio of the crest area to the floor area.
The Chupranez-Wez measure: 0.99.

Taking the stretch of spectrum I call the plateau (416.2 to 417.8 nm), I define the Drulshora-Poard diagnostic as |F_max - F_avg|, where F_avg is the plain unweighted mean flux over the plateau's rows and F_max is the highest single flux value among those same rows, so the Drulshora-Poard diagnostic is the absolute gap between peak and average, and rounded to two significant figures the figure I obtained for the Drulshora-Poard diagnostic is 0.30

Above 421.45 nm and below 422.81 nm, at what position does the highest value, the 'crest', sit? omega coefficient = 421.739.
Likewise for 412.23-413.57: 412.329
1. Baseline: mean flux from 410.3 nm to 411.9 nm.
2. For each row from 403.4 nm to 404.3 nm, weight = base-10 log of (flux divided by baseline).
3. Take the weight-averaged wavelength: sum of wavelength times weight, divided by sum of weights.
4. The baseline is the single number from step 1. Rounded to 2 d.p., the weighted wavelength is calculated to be 403.88 nm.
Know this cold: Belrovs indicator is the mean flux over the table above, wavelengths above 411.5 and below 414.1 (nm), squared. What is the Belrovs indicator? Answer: 493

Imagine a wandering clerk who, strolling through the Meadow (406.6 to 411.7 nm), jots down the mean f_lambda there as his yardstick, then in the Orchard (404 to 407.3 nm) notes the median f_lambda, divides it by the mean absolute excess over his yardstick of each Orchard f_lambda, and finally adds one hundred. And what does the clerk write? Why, 107.6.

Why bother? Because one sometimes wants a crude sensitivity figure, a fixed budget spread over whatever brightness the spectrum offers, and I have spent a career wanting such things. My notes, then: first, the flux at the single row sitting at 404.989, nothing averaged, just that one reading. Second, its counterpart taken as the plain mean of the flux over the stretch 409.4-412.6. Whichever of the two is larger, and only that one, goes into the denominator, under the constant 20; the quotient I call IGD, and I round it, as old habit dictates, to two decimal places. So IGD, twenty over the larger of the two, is 0.78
